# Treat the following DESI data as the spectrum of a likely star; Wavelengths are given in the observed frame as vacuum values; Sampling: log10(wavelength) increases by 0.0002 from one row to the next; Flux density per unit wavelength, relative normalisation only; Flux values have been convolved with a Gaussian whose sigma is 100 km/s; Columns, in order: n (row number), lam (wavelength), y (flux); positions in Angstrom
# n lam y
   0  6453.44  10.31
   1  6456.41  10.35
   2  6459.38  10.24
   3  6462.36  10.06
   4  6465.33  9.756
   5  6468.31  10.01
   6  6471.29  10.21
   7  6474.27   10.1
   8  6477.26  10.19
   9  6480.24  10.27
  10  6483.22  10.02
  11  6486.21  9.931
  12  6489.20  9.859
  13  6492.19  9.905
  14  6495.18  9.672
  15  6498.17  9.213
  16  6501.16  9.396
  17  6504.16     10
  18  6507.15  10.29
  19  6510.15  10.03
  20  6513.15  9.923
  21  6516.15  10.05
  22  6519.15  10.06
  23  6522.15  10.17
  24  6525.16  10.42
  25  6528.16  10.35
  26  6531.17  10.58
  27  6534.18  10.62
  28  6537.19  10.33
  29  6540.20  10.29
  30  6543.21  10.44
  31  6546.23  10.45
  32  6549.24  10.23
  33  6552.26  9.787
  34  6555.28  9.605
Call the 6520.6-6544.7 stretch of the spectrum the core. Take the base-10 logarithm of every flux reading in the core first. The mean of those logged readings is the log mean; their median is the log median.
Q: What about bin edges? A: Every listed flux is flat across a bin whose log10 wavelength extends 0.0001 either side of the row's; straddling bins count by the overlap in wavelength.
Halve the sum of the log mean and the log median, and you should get 1.017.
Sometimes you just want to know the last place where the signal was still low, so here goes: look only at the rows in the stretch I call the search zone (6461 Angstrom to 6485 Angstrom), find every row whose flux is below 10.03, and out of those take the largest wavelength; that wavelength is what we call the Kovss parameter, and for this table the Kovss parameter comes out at 6483.22 Angstrom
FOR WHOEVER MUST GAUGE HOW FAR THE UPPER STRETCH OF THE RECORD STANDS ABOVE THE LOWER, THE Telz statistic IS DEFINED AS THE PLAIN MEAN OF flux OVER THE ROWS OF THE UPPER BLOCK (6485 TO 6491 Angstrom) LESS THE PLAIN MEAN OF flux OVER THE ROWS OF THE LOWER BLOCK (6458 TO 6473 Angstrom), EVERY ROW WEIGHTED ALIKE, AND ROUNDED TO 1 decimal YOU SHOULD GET -0.2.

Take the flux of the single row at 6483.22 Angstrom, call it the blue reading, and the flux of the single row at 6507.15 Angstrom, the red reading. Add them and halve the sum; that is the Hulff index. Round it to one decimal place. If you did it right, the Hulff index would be 10.2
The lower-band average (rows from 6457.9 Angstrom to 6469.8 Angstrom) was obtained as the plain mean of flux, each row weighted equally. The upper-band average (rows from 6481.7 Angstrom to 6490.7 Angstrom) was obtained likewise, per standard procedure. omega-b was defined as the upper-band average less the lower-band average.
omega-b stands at -0.1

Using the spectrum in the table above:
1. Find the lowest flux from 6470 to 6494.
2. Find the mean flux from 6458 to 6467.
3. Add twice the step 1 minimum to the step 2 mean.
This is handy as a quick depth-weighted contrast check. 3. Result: 29.7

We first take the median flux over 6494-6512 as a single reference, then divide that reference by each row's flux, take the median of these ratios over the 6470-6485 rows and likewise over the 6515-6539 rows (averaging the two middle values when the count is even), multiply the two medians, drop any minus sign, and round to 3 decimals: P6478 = 0.918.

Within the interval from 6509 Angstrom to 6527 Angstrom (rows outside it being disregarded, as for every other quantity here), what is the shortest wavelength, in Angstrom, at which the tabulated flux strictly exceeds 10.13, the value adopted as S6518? 6522.15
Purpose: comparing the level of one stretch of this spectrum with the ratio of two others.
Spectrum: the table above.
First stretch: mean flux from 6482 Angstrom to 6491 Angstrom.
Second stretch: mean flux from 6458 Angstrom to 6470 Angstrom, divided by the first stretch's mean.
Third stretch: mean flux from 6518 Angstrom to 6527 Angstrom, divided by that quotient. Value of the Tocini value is 10.1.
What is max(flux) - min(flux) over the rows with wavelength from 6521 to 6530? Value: 0.25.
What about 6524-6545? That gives 0.33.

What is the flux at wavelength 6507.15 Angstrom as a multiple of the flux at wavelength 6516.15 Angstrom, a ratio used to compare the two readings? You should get 1.02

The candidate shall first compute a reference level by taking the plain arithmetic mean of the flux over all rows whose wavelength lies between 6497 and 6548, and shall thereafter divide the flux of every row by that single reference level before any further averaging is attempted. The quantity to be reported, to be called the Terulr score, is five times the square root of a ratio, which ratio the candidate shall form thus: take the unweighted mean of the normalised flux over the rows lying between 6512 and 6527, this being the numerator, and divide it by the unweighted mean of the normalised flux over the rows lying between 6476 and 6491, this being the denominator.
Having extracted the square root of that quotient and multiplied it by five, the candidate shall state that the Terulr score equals 5.02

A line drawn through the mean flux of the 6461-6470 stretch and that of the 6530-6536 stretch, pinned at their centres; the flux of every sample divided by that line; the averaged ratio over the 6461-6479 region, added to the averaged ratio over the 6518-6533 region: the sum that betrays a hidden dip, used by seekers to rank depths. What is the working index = 1.99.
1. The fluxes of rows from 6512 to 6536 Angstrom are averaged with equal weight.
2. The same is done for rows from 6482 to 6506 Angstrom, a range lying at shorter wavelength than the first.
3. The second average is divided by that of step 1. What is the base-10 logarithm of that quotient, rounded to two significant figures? -0.023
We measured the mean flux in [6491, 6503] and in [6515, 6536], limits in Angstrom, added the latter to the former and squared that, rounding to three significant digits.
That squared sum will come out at 395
